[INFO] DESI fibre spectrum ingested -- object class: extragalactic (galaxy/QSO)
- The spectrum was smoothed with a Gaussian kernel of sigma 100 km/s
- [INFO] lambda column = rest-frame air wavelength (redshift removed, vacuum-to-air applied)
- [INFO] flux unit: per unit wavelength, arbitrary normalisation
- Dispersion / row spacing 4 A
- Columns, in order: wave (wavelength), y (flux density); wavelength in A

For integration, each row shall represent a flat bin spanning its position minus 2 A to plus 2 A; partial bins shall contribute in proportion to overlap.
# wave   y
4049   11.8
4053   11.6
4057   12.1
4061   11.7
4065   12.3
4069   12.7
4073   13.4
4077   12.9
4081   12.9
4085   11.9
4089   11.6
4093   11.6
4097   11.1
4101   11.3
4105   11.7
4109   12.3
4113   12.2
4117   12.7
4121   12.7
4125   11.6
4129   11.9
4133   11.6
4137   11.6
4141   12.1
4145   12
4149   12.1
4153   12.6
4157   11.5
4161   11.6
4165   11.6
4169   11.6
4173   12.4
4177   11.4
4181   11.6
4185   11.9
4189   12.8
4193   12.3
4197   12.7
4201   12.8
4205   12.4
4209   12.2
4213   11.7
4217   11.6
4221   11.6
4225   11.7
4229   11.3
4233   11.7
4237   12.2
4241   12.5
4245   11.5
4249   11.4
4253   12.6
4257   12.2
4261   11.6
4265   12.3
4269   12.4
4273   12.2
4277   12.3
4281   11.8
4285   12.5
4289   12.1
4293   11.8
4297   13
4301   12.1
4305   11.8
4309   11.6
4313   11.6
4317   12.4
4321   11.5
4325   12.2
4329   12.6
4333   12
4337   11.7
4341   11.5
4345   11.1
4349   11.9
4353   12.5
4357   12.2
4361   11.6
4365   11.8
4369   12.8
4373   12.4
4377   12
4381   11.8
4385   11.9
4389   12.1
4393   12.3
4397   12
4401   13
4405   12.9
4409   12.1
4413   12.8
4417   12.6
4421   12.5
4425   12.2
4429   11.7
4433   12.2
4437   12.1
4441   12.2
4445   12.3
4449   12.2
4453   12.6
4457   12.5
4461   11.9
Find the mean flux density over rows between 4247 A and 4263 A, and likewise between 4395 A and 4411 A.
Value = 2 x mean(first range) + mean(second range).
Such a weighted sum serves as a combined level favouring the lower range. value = 36.4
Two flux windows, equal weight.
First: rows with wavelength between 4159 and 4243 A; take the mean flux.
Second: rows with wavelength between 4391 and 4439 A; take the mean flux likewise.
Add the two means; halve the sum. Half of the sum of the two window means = 12.2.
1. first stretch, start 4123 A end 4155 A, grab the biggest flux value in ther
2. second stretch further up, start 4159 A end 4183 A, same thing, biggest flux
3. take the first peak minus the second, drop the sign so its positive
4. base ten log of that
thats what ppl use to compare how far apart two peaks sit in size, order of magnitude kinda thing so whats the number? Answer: -0.7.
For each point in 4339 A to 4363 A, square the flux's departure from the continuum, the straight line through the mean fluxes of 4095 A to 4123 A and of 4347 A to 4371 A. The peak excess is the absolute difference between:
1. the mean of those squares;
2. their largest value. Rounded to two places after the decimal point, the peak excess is 0.73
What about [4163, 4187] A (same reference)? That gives 0.22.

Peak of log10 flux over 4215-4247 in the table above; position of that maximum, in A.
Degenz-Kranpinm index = 4241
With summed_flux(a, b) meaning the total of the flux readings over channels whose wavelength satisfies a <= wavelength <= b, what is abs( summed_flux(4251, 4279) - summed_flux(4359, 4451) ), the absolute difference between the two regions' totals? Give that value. 196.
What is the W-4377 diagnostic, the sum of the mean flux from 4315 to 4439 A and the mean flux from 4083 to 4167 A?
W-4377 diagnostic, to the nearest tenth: 24.0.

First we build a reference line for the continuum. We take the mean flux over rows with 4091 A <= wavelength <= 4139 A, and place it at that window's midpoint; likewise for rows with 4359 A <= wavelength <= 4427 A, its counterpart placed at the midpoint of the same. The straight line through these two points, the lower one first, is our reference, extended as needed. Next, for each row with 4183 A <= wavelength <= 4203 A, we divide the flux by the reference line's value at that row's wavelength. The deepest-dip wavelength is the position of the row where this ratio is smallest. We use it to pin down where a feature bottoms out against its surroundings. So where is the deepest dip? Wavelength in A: 4185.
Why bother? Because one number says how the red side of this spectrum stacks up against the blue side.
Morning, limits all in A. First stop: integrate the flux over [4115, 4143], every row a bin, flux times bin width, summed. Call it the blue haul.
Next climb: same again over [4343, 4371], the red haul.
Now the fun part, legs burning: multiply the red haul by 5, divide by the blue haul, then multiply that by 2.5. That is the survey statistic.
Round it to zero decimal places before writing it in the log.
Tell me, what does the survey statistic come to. 12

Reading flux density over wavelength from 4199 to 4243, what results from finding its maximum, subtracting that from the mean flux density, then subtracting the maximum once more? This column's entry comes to -13.6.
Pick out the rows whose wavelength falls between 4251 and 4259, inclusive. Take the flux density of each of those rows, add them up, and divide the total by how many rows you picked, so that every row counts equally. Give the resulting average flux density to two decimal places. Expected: 12.40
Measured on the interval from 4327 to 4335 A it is 12.30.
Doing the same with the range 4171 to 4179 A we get 11.90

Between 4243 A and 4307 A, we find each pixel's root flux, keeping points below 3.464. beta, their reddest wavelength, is 4305 A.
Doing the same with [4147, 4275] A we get 4261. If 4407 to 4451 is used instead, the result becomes 4429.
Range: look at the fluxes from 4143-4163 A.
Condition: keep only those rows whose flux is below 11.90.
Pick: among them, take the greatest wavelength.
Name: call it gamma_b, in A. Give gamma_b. 4161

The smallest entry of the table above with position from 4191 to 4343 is 11.3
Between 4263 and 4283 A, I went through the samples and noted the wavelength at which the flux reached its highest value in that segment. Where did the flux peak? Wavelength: 4269 A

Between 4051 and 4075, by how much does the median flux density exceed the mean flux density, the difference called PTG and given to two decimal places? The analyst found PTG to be -0.10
